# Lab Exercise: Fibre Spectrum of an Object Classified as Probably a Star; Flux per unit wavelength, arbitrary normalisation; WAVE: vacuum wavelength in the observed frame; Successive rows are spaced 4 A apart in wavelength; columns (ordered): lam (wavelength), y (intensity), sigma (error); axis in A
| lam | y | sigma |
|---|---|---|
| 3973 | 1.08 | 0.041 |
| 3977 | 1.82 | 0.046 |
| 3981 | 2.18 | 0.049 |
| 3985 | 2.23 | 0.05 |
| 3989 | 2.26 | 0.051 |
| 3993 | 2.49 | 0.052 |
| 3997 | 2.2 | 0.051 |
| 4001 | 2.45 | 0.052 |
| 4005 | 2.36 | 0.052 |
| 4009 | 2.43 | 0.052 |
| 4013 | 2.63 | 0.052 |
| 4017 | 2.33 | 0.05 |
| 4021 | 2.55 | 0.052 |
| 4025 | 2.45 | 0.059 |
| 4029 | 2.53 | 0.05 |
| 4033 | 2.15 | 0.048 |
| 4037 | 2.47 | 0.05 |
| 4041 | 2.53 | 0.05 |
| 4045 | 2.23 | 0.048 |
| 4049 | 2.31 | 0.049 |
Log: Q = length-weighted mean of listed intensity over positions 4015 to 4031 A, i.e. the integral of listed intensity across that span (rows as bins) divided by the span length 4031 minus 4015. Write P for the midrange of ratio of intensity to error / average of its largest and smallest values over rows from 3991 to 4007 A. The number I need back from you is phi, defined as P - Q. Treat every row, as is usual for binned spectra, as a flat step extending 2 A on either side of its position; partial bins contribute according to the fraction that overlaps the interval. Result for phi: 43.0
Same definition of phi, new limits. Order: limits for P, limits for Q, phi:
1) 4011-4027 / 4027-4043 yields 43.6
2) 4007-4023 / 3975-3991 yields 46.5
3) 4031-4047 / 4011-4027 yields 45.2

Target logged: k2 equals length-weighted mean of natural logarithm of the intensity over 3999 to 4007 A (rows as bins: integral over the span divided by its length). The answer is 0.88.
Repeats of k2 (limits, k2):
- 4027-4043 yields 0.88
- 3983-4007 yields 0.85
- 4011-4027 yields 0.91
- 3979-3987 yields 0.79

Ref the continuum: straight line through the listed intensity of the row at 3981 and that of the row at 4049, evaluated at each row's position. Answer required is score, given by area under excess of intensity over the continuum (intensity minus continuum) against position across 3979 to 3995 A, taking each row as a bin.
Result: 1.6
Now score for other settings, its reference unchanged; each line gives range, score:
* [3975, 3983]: -1.4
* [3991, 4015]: 4.9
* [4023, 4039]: 2.0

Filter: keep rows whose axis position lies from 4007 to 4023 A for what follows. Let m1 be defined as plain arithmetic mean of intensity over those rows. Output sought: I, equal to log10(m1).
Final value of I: 0.40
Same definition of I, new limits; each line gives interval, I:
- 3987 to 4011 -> 0.37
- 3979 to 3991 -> 0.35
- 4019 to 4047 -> 0.38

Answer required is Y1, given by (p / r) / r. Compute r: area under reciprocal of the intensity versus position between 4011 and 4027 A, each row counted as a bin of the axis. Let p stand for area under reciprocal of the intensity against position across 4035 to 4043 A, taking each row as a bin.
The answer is 0.08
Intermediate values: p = 3.2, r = 6.4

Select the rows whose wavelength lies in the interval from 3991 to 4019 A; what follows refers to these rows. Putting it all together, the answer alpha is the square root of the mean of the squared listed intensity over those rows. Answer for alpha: 2.42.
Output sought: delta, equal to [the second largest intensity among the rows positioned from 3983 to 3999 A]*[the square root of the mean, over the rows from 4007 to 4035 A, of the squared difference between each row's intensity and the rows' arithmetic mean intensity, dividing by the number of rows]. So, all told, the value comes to 0.33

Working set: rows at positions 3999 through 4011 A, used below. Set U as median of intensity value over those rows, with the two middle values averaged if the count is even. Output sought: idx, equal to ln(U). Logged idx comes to 0.89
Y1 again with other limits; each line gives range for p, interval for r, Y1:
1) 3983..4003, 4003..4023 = 0.13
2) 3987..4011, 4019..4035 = 0.23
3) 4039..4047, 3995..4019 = 0.03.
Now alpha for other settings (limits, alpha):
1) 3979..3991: 2.22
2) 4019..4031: 2.51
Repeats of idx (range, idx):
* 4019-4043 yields 0.92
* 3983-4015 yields 0.87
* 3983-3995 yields 0.82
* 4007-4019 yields 0.89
